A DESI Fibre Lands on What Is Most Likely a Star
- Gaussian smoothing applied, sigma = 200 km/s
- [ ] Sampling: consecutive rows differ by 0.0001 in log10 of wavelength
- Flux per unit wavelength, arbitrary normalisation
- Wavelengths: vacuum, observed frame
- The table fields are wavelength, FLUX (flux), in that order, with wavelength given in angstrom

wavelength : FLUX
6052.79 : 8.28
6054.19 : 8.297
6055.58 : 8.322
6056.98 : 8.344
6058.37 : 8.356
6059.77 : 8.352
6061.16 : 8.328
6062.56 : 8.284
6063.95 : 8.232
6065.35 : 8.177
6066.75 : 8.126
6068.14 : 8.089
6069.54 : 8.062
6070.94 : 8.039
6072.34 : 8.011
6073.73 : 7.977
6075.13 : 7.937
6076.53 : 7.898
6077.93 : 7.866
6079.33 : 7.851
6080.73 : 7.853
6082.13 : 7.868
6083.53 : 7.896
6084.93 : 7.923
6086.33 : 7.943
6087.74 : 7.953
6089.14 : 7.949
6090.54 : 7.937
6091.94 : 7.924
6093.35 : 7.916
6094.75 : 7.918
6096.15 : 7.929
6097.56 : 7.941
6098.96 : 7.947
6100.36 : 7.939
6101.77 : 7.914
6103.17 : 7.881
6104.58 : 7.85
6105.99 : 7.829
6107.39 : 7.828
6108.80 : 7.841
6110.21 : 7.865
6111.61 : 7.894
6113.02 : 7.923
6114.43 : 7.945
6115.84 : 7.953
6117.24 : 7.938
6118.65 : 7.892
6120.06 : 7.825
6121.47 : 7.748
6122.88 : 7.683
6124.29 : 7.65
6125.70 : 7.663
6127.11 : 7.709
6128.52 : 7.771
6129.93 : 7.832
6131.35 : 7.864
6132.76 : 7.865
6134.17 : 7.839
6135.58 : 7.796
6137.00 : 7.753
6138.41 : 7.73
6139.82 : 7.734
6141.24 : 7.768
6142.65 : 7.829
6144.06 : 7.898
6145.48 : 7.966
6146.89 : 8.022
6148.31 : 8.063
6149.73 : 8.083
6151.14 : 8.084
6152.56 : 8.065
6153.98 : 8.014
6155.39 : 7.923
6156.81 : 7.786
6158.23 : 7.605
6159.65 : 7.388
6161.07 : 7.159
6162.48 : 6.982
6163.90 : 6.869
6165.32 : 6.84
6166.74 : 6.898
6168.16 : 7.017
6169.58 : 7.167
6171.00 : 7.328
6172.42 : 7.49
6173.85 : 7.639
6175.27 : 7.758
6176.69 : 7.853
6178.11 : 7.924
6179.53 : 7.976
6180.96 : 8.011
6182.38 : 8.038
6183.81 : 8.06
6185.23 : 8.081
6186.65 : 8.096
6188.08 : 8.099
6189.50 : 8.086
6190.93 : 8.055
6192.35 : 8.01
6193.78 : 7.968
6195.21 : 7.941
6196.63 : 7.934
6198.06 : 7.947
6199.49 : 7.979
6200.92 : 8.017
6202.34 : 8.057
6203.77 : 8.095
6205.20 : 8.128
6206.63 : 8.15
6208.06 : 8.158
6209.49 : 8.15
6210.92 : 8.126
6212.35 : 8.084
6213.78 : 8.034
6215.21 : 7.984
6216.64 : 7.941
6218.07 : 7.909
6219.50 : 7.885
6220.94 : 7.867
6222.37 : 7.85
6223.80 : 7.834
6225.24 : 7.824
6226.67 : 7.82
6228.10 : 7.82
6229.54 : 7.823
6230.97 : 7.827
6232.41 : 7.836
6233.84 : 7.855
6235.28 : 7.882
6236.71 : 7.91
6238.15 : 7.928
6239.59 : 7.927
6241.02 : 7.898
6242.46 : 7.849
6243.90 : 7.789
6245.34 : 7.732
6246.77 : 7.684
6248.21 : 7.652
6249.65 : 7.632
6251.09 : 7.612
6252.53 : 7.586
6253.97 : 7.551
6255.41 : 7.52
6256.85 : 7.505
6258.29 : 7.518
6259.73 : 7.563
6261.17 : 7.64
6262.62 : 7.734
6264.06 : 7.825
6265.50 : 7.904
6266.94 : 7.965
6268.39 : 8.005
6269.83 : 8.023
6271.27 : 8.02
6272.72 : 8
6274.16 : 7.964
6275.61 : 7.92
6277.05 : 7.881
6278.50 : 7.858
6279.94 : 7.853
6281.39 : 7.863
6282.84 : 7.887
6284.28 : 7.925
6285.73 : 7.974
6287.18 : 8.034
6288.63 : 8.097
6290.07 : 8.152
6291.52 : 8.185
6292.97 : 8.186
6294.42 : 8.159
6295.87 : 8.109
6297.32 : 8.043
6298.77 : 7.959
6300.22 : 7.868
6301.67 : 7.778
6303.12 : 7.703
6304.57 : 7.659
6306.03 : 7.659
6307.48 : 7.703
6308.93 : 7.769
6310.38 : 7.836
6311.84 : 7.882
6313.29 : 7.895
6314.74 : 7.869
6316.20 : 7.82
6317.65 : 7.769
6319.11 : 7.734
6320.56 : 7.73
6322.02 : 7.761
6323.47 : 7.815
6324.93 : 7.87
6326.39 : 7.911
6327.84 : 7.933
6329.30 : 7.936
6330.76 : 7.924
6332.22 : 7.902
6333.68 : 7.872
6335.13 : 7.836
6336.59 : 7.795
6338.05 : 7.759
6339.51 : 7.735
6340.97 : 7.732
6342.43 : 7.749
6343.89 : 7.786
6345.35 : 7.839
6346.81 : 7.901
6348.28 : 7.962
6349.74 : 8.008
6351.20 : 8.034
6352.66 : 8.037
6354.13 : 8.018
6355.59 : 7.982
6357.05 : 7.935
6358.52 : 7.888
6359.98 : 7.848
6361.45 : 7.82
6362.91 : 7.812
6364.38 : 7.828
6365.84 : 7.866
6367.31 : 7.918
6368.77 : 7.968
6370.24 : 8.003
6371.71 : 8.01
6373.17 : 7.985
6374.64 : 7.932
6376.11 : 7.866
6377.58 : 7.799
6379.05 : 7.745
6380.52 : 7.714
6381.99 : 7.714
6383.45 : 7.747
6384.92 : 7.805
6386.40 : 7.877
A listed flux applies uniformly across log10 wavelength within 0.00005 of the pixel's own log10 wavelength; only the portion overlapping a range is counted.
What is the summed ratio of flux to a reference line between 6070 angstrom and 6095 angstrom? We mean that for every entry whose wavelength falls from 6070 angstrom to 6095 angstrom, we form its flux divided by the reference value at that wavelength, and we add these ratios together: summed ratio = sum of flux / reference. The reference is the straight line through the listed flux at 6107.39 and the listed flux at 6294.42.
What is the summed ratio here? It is 18.3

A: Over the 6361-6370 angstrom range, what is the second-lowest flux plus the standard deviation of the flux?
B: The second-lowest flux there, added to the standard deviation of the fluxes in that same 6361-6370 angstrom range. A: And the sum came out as 7.88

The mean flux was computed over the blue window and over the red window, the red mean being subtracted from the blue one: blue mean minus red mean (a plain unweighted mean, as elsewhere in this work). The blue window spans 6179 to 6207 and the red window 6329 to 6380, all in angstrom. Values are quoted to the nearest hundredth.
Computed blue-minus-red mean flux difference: 0.15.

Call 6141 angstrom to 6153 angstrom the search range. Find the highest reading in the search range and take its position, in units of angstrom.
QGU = 6151.14 angstrom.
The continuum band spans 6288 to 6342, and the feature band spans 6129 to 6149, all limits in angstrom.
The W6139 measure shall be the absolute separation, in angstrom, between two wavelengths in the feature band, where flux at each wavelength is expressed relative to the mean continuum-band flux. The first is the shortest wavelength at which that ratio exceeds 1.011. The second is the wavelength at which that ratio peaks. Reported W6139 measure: 2.8 angstrom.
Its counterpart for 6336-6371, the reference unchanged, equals 4.4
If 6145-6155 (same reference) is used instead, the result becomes 5.7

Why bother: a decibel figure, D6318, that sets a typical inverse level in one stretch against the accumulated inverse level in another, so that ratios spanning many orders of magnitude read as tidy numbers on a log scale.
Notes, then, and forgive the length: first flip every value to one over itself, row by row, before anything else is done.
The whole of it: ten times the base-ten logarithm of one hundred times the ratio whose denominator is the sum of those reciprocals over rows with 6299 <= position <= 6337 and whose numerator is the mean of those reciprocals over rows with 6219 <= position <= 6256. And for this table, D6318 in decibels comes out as 5.87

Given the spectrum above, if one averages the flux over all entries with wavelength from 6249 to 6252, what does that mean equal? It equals 7.62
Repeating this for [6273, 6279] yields 7.91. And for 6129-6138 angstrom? 7.82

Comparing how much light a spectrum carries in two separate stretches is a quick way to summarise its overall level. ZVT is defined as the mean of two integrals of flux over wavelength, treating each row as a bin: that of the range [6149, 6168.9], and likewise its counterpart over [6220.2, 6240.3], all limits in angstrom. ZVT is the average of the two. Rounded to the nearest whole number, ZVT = 153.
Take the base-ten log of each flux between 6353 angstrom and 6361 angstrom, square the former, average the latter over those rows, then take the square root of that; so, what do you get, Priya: 0.899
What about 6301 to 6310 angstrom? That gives 0.887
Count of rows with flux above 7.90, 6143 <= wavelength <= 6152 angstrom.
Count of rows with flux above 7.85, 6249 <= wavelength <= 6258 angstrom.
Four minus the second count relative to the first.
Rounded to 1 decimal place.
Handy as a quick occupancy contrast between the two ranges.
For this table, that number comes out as 4.0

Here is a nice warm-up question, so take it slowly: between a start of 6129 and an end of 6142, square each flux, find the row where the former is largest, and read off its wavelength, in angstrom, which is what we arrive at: 6132.76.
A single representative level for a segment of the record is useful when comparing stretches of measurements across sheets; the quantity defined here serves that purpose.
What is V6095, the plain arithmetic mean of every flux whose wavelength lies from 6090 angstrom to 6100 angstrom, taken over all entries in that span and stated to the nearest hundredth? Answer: 7.93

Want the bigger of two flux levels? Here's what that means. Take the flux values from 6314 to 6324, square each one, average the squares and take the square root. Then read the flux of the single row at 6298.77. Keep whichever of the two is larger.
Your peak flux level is 7.96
